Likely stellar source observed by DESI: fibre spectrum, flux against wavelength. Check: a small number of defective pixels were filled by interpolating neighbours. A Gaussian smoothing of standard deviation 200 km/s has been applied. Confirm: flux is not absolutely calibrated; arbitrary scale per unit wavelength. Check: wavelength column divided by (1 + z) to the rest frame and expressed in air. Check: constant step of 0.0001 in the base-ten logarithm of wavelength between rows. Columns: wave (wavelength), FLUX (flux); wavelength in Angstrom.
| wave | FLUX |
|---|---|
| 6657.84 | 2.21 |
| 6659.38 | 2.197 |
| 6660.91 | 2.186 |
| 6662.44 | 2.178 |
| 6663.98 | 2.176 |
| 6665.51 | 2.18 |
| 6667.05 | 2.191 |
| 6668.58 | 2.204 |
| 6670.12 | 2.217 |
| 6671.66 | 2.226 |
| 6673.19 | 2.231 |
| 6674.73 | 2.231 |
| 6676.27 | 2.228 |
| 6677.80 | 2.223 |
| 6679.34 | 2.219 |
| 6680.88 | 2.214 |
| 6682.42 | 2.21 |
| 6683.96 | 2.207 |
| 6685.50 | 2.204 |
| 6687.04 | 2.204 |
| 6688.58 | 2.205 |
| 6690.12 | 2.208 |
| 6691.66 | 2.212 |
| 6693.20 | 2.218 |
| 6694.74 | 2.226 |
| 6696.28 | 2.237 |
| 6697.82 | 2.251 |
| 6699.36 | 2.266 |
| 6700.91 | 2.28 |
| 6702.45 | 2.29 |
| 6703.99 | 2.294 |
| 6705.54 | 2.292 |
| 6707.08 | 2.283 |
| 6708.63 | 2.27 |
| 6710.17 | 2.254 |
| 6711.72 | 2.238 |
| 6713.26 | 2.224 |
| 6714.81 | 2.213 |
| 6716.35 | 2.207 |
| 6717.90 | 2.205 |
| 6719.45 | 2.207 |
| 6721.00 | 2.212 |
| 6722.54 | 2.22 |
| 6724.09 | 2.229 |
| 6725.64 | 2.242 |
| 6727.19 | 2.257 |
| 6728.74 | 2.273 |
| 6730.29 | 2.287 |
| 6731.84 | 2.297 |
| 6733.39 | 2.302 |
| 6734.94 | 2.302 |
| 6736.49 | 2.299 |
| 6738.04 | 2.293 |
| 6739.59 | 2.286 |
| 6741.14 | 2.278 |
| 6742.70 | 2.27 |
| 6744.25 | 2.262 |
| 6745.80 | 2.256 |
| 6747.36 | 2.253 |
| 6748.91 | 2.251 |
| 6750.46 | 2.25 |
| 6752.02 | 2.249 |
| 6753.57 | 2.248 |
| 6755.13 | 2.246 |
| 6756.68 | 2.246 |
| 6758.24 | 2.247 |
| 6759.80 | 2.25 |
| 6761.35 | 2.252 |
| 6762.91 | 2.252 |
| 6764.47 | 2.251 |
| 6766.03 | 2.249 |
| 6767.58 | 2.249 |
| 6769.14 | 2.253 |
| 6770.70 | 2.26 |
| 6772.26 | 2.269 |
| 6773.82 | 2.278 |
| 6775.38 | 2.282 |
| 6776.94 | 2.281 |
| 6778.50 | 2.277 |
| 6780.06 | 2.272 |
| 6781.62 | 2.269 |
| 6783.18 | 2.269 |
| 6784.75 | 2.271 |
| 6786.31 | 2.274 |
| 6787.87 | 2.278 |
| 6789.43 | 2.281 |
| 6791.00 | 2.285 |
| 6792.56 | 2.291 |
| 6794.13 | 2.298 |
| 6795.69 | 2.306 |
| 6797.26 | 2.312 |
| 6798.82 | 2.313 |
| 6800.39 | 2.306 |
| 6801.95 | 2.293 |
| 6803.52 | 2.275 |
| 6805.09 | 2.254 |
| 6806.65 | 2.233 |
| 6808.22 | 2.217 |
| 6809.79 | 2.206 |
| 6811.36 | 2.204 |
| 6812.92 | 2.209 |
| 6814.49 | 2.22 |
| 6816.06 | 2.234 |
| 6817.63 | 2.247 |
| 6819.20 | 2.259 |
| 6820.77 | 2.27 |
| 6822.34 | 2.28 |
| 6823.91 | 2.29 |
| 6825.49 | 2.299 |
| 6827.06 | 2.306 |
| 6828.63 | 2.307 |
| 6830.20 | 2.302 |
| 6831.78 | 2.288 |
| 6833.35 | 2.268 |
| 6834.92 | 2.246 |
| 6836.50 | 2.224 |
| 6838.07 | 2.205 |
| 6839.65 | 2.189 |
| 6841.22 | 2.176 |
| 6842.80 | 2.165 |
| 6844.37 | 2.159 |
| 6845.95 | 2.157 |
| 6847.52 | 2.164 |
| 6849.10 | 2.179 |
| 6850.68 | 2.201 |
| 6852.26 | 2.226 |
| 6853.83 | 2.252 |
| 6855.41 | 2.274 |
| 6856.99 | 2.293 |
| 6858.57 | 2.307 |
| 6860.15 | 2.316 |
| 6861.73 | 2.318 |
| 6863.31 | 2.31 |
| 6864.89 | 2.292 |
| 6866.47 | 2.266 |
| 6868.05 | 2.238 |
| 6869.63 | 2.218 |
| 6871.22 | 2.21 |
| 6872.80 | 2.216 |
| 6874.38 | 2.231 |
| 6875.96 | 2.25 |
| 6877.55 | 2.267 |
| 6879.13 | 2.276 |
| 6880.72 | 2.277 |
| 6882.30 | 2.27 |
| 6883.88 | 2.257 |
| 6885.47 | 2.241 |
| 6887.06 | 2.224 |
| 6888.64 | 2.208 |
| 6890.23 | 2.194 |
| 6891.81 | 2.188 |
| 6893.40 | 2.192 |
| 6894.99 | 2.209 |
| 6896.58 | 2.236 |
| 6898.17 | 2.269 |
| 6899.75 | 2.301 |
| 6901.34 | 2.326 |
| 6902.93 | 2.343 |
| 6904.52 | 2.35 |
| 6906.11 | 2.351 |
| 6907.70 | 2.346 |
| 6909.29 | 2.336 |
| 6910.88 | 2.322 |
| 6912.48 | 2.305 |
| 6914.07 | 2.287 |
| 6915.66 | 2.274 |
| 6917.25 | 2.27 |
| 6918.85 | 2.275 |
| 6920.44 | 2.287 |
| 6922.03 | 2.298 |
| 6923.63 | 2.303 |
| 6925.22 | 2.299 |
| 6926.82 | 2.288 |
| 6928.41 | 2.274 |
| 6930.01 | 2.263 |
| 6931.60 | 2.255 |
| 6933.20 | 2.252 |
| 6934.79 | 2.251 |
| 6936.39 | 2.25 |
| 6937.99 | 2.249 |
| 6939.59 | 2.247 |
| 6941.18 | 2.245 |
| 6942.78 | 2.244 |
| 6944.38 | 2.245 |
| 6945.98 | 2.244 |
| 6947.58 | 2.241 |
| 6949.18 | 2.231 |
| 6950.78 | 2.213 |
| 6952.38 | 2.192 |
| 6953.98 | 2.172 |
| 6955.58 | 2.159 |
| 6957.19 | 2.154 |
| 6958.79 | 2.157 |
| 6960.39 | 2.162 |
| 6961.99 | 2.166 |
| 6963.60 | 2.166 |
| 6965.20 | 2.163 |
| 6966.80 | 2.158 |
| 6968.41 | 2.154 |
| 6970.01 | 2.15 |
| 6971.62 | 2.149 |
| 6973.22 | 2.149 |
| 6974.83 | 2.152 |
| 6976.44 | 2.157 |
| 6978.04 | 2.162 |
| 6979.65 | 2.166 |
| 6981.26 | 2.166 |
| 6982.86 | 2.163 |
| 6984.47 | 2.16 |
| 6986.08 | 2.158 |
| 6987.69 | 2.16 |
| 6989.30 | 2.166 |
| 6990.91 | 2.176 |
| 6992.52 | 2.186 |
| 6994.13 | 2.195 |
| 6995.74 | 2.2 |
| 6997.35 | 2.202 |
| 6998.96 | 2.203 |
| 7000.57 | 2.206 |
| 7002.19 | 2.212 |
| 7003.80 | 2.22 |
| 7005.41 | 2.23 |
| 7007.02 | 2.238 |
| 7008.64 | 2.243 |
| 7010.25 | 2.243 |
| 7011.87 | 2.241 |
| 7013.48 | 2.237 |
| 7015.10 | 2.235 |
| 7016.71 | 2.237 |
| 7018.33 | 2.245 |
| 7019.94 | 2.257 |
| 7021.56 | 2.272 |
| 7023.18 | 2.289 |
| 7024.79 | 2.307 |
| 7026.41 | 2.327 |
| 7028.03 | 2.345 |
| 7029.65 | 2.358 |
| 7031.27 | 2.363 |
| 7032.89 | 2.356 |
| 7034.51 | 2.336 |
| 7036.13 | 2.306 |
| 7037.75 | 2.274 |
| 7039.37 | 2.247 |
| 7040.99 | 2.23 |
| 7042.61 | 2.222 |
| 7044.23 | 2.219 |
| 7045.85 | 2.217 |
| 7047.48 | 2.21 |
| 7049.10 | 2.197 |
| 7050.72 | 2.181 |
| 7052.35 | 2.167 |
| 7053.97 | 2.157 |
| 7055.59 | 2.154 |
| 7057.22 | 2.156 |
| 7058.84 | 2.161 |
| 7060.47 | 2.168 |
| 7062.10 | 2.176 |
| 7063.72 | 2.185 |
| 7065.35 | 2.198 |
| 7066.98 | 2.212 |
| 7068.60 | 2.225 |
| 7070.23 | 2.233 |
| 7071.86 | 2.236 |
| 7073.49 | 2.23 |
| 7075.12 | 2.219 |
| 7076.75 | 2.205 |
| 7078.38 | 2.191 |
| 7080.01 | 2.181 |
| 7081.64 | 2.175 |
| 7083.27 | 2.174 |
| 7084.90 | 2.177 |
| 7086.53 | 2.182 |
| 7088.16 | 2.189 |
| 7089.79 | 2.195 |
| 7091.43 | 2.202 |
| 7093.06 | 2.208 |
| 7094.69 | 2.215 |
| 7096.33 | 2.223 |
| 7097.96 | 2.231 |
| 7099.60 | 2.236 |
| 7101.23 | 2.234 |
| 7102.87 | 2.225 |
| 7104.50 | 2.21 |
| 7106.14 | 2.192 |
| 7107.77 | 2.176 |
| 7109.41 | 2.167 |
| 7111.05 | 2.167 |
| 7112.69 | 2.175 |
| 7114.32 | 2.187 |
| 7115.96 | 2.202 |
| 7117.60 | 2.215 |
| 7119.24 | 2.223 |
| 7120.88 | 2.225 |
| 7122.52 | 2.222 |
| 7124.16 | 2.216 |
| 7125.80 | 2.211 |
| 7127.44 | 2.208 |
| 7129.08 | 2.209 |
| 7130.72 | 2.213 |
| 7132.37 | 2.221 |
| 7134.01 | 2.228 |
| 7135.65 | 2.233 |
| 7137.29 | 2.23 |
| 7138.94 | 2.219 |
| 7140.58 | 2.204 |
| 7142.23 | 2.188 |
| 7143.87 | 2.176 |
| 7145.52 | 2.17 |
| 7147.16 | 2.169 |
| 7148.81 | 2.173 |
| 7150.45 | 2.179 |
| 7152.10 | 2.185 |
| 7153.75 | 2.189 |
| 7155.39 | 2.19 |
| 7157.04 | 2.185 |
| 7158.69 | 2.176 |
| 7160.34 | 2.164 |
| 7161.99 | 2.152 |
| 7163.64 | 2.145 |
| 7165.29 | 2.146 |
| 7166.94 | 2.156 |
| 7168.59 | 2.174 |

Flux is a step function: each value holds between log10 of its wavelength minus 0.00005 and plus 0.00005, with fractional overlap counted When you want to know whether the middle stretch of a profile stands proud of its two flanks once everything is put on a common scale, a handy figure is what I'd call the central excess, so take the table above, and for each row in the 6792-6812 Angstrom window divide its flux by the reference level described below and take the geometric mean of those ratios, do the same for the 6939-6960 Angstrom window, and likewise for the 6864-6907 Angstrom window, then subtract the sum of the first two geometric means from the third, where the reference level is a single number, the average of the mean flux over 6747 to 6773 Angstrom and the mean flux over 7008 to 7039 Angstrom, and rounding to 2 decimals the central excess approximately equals -0.98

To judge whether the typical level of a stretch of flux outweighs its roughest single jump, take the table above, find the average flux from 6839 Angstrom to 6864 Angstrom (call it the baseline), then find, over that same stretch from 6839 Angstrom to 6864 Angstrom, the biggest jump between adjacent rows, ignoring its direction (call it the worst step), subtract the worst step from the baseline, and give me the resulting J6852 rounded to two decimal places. 2.20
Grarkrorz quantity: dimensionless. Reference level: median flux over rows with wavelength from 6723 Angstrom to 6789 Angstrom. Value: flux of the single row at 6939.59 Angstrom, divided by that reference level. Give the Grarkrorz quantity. 0.99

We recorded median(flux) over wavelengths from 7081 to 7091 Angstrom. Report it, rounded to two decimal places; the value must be 2.18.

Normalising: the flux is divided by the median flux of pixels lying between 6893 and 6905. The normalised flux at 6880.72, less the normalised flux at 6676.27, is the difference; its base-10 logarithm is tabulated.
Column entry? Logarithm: -1.7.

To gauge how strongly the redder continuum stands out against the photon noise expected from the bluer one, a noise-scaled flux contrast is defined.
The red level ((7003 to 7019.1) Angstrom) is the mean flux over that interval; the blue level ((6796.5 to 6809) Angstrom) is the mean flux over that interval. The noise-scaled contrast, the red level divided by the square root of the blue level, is 1.48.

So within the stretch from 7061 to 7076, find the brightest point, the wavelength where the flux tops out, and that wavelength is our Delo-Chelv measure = 7071.86 Angstrom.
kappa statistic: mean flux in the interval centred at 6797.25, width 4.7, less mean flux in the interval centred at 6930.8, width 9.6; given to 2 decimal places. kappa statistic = 0.05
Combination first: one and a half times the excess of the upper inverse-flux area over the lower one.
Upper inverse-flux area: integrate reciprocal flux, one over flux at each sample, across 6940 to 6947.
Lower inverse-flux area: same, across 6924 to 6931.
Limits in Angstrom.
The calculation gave 0.1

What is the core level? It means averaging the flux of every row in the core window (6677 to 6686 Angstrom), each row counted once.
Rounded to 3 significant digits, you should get 2.21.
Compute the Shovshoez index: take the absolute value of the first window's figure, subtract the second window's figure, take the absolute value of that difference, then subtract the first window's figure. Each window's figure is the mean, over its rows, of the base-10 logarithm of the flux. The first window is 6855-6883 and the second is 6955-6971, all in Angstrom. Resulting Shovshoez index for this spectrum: -0.334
